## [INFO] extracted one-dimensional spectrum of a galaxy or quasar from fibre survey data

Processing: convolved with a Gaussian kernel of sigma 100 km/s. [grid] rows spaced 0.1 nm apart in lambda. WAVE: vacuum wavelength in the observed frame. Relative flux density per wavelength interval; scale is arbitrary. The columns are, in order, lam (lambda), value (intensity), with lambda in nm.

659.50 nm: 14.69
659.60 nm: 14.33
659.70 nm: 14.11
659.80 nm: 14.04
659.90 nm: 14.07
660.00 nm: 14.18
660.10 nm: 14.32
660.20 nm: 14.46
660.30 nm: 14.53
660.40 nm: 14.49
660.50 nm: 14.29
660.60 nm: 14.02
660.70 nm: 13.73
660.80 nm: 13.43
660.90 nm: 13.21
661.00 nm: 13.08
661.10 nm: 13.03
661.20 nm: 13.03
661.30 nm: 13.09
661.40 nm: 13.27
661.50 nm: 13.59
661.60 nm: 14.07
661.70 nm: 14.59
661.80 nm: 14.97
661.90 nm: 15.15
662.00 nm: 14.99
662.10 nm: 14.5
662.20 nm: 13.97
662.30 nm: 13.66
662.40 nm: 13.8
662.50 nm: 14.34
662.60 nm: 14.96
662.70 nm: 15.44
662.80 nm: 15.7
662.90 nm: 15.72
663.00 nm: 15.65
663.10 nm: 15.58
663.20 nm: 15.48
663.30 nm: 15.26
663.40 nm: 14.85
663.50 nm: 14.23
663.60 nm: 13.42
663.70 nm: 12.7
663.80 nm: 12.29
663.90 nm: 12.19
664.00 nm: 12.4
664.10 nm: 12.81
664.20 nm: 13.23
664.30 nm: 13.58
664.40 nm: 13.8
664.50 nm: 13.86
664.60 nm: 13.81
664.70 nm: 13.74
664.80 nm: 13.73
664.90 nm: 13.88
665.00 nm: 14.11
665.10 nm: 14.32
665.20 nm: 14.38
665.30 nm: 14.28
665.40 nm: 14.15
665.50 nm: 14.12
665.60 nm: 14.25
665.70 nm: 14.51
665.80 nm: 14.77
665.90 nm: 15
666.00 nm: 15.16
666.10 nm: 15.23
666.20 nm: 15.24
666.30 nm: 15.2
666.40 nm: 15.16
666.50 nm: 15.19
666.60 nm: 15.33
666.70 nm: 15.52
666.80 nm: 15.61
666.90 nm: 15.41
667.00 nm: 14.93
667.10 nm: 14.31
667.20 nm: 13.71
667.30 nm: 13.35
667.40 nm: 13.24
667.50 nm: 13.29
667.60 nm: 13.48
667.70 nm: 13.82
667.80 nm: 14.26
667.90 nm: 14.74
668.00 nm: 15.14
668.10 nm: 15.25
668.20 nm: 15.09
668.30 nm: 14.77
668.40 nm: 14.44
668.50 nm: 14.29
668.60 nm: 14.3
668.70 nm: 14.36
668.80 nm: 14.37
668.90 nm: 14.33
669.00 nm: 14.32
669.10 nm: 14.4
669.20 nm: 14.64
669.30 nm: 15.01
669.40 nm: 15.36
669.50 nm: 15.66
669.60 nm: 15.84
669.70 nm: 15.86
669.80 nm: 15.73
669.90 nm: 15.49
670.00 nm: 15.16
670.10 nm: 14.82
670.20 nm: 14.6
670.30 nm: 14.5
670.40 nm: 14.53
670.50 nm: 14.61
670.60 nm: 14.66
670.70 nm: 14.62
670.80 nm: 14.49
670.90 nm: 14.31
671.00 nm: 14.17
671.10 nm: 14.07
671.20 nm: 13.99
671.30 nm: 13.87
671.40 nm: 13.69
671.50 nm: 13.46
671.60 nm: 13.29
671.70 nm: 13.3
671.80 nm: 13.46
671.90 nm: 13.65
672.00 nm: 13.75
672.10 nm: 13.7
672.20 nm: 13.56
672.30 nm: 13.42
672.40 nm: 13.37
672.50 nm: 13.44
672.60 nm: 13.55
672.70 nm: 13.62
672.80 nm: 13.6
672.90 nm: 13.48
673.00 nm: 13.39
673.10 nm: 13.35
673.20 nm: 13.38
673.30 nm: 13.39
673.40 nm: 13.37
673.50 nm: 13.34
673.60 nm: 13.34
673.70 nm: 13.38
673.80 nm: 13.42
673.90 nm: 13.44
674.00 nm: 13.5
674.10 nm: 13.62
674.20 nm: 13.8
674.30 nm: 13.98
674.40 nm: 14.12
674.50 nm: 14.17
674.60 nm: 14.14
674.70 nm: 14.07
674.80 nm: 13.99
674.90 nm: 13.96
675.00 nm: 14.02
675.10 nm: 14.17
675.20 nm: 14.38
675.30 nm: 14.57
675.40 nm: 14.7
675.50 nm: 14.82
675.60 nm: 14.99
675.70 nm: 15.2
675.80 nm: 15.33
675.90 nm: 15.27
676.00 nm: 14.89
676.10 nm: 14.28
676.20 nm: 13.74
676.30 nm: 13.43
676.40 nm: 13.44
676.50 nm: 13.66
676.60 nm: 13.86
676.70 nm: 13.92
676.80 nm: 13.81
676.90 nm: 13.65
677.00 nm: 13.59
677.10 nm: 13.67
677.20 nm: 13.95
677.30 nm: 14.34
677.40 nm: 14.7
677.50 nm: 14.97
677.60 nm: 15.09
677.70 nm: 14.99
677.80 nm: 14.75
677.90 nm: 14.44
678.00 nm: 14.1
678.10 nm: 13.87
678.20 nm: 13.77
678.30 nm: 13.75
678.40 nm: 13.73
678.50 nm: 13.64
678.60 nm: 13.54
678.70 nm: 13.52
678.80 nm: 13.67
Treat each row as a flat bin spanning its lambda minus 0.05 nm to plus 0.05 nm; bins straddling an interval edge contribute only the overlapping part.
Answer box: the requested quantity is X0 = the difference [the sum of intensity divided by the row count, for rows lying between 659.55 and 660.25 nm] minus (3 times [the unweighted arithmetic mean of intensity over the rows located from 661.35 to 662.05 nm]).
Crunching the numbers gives -28.9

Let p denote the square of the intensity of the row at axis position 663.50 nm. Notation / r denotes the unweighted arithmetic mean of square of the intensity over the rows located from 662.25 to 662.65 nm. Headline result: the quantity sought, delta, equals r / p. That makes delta 1.00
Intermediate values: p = 202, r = 202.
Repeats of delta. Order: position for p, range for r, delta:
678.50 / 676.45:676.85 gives 1.03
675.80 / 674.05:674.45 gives 0.82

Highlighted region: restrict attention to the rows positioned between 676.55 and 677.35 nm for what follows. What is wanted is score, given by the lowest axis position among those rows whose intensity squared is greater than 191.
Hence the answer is 676.60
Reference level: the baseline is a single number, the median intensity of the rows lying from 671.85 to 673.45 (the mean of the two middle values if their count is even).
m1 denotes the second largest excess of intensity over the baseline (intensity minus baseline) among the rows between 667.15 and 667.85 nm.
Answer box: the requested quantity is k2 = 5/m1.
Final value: 14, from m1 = 0.36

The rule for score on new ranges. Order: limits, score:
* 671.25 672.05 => 671.30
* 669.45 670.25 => 669.50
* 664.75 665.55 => 664.90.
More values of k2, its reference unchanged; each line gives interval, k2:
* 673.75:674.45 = 10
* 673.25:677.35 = 3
